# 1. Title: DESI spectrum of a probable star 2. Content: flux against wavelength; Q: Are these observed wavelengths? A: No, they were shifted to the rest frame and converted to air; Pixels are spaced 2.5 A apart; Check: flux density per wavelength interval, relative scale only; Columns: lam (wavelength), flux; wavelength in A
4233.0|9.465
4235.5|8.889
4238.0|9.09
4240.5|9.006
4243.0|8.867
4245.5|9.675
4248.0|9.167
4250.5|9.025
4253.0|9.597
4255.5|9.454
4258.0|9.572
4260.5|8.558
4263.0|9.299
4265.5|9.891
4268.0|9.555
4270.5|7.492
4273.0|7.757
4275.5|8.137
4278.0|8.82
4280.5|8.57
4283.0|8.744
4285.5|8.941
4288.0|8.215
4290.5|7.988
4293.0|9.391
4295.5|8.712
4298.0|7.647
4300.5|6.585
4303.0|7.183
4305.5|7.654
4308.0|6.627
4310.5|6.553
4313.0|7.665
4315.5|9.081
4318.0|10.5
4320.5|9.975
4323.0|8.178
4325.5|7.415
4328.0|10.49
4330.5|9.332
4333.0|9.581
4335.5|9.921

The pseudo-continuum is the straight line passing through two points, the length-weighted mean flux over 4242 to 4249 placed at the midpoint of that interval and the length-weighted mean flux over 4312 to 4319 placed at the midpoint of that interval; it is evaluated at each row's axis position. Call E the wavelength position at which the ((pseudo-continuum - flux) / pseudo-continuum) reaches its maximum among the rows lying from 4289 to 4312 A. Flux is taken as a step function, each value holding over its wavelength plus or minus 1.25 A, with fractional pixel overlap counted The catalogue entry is 4310.5 A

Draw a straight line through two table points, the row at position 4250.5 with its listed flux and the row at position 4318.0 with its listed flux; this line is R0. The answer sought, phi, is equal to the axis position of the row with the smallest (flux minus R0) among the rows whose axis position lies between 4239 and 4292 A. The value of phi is 4270.5 A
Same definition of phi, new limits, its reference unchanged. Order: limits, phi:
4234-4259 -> 4250.5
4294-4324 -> 4310.5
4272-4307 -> 4300.5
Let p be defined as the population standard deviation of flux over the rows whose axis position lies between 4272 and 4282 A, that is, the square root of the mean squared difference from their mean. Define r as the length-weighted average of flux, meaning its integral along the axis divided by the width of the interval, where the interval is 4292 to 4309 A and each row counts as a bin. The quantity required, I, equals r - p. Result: 7.3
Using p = 0.4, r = 7.7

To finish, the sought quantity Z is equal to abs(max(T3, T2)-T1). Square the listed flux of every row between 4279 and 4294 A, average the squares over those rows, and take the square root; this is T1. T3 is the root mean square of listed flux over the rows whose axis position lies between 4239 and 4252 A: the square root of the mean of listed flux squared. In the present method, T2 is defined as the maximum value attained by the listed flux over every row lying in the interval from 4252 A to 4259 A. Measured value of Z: 0.9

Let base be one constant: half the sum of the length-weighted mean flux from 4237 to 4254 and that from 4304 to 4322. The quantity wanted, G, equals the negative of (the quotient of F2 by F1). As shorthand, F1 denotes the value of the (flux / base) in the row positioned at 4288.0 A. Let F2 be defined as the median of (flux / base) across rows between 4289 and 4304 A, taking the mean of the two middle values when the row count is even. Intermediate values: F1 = 0.94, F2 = 0.89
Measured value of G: -0.95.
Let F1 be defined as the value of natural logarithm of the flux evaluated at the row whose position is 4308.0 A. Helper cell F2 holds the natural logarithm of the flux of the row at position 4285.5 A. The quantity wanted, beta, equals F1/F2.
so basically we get 0.86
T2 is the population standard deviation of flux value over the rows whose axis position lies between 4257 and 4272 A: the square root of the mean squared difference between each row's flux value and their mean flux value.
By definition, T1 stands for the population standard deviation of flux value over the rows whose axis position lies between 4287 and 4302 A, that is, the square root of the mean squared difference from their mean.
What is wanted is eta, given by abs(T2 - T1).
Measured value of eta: 0.06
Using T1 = 0.87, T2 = 0.81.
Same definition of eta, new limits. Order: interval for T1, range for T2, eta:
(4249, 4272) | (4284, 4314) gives 0.21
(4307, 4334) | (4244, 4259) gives 1.15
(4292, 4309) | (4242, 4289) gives 0.31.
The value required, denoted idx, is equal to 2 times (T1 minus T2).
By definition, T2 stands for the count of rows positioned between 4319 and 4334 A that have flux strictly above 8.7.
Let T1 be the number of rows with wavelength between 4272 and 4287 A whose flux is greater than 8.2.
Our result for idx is 0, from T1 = 4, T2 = 4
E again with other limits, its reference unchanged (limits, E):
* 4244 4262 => 4260.5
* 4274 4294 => 4290.5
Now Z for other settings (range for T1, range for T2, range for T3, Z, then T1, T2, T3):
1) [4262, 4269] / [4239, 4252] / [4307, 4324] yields 0.1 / 9.6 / 9.675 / 8.49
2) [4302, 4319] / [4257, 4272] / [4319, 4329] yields 1.9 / 8.0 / 9.891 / 9.10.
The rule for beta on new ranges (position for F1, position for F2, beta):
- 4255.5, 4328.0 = 0.96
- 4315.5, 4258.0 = 0.98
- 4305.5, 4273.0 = 0.99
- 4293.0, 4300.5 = 1.19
